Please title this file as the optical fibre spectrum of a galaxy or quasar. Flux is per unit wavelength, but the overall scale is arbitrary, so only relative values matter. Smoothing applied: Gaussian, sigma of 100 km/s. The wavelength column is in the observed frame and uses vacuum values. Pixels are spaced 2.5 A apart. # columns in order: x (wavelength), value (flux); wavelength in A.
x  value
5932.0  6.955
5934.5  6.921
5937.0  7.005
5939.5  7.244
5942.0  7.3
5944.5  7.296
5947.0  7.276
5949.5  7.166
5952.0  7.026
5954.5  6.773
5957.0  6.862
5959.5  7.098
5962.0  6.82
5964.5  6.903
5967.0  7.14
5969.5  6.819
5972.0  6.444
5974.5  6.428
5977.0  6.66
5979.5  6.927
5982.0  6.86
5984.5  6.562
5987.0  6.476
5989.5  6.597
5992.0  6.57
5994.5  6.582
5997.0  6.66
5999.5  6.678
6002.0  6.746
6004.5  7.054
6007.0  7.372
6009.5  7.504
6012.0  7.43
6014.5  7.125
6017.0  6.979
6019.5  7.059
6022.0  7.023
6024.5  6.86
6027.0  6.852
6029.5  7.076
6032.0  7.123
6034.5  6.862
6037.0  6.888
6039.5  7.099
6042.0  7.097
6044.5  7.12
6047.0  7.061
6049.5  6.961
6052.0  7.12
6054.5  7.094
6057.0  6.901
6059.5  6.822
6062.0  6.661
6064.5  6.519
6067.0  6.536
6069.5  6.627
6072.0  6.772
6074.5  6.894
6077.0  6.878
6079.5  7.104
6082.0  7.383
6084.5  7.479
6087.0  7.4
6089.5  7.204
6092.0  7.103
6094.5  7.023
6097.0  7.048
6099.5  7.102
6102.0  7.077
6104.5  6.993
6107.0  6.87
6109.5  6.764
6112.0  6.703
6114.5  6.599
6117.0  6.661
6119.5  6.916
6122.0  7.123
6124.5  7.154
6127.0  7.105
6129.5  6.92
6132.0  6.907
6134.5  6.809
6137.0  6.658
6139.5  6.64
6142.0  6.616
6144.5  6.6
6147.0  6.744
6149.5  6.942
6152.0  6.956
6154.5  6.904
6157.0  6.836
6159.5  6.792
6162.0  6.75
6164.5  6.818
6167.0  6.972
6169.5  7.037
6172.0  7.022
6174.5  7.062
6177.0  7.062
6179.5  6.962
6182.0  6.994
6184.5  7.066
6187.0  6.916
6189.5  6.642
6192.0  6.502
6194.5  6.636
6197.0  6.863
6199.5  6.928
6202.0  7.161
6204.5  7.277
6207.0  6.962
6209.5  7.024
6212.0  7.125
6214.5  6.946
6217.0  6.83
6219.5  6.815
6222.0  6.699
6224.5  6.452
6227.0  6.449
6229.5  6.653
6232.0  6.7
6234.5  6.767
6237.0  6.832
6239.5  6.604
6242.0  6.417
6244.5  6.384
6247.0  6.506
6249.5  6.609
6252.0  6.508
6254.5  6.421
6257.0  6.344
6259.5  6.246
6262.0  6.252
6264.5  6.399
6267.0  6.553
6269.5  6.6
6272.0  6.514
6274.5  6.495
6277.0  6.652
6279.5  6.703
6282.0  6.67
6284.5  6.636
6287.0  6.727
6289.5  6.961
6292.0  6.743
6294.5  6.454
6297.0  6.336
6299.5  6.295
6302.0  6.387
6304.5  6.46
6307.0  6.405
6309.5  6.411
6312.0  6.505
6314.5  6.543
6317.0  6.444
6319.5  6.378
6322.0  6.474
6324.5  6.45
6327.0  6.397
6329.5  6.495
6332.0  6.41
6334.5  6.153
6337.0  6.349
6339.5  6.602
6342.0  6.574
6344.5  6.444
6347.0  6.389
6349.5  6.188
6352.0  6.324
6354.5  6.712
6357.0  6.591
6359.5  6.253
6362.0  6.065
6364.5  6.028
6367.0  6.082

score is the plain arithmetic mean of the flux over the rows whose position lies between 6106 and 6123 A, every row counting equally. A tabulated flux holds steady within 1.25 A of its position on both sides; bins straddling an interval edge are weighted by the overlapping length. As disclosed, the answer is 6.81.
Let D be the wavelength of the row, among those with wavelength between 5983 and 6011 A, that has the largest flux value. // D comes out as 6009.5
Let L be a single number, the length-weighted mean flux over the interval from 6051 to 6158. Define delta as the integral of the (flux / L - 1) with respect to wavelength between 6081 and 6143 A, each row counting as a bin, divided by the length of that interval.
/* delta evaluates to 0.01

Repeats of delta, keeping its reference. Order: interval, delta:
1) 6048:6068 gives -0.01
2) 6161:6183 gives 0.01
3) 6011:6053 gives 0.02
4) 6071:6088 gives 0.03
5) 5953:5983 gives -0.01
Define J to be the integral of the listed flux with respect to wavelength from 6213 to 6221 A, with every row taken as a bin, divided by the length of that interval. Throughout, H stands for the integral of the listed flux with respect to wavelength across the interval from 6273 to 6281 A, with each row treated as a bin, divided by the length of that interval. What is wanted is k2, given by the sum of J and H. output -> 13.5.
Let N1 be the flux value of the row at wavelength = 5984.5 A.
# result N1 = 6.562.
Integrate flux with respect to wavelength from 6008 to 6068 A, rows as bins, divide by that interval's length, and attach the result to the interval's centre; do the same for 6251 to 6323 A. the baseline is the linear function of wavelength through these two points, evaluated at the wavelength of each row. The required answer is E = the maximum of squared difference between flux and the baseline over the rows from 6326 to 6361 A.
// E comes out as 0.12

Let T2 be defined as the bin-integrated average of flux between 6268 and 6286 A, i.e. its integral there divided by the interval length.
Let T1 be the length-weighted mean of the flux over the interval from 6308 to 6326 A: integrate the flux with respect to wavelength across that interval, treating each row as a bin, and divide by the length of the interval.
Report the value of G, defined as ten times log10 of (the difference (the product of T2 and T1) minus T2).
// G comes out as 15.6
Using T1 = 6.46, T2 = 6.6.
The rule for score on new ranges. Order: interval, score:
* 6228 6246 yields 6.62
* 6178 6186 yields 7.01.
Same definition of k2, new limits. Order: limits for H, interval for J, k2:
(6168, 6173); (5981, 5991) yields 13.6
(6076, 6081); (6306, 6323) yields 13.5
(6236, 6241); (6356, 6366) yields 12.9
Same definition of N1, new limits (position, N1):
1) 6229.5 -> 6.653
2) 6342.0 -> 6.574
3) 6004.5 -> 7.054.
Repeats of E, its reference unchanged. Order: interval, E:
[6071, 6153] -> 0.33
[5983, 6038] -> 0.38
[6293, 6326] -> 0.03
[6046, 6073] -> 0.18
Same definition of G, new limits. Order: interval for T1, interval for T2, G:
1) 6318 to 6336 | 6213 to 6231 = 15.6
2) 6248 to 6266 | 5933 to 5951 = 15.9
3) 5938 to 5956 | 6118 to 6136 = 16.3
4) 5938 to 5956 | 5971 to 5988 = 16.1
